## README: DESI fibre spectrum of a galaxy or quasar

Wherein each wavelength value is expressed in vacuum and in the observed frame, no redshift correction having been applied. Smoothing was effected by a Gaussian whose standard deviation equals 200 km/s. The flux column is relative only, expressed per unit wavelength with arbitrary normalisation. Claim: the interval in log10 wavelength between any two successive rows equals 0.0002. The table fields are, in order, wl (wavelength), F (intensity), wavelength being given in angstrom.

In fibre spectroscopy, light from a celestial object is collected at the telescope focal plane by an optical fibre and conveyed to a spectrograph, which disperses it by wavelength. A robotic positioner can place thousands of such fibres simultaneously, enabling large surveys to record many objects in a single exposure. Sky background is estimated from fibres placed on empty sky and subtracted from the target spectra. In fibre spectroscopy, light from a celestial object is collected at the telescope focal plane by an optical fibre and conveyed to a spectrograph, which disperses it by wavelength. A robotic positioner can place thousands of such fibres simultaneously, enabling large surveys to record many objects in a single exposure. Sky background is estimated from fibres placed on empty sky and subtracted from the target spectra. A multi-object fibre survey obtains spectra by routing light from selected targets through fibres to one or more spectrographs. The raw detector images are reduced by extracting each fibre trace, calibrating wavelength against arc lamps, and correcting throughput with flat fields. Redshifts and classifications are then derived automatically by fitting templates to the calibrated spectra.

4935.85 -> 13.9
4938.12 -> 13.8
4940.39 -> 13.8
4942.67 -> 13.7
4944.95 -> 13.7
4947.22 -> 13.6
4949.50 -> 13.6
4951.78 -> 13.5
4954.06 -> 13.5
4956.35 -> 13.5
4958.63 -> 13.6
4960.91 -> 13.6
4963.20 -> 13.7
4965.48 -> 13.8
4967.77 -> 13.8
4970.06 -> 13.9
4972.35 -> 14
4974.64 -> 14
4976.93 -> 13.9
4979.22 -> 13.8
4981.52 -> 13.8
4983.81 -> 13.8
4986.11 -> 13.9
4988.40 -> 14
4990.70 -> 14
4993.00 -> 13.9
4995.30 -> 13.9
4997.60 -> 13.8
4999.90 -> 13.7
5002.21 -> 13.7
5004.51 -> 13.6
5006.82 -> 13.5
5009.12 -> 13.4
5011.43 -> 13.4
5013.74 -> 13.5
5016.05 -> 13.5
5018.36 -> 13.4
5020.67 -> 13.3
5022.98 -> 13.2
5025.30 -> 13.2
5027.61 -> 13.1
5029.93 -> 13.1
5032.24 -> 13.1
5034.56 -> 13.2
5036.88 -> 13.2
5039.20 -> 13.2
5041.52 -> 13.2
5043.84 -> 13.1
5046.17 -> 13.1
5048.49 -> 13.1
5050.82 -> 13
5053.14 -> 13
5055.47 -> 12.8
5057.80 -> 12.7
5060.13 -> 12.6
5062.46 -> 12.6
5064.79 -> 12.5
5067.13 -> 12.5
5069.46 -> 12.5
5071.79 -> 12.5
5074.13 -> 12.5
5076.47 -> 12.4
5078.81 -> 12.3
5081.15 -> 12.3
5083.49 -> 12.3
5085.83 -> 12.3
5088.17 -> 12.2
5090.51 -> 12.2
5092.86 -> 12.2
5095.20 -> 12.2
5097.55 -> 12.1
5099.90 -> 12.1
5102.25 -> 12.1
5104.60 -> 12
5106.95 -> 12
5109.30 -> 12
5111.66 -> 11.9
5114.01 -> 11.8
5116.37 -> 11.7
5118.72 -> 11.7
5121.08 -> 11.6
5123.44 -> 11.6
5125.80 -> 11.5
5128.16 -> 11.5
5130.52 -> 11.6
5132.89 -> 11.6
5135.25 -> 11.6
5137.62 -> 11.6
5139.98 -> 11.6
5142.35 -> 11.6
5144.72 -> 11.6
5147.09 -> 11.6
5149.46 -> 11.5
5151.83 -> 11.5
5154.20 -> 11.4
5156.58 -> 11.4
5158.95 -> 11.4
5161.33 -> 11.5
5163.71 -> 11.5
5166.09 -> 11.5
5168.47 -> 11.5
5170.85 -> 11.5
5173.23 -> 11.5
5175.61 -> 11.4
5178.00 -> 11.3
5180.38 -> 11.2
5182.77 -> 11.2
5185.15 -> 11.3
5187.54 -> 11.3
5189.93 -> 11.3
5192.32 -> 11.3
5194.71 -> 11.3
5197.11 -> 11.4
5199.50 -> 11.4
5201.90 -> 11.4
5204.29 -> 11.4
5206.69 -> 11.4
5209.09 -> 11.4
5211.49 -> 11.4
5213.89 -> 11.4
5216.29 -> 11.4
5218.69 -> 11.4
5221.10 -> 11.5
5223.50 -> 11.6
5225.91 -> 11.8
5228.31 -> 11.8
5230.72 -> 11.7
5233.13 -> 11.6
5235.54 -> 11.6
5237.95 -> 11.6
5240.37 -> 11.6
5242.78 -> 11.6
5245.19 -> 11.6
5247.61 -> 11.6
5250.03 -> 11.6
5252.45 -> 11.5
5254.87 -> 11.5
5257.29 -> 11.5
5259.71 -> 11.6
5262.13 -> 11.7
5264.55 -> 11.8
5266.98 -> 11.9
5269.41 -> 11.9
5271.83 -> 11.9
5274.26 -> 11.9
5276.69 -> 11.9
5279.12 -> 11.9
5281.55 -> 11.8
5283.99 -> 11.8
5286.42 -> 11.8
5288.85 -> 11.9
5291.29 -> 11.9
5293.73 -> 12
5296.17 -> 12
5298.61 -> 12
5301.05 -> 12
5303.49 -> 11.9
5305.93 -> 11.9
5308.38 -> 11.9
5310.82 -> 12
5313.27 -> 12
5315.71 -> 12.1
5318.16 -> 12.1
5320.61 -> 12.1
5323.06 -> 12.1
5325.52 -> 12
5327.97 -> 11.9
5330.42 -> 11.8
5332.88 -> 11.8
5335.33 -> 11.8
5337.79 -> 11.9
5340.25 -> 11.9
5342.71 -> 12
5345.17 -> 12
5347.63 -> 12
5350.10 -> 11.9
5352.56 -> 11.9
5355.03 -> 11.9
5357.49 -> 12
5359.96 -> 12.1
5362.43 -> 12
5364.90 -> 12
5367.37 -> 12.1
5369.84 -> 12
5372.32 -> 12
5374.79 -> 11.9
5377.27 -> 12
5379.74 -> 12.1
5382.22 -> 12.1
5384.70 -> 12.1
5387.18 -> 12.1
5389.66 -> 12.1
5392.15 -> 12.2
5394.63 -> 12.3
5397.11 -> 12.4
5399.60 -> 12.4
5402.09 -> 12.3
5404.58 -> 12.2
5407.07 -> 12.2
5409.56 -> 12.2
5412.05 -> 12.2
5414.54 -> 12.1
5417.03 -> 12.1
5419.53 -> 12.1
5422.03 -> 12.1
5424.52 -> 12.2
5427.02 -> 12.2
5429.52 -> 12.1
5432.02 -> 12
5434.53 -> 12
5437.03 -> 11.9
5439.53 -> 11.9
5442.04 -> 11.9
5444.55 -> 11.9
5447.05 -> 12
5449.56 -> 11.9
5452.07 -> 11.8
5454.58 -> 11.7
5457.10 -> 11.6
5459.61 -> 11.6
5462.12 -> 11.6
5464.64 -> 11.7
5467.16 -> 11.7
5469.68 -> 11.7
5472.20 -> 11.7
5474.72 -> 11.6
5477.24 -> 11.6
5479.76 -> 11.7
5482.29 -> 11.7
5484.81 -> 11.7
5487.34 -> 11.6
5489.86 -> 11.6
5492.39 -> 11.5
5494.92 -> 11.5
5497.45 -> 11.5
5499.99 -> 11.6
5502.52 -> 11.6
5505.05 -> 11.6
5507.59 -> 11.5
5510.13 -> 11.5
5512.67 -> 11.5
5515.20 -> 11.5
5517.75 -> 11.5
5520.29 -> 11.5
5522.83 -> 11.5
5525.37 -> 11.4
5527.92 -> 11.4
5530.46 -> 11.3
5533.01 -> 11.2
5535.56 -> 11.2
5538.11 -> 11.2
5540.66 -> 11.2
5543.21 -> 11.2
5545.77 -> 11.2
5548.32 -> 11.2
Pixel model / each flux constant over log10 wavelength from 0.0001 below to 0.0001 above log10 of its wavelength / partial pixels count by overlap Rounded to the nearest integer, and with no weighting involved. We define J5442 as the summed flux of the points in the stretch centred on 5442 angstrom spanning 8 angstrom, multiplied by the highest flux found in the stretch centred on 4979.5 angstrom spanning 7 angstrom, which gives 496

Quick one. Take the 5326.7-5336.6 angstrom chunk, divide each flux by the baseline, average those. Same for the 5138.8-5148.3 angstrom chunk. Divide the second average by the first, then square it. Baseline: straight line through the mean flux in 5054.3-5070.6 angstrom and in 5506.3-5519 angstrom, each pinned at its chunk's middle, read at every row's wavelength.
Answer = 0.89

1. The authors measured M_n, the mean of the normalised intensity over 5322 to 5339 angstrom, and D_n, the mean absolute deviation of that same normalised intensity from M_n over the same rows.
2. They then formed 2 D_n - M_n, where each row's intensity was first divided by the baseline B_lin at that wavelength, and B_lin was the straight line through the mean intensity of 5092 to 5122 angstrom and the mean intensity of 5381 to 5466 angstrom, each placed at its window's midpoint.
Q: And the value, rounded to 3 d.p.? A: -0.976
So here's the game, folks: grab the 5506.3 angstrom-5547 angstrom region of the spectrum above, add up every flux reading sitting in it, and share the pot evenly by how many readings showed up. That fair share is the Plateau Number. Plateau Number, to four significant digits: 11.36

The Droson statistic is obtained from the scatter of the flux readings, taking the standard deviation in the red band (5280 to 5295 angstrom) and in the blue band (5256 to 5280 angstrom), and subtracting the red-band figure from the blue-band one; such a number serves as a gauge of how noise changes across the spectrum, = 0.067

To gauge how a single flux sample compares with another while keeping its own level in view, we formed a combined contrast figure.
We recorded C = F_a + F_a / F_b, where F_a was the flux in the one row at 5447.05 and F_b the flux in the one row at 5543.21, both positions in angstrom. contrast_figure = 13.1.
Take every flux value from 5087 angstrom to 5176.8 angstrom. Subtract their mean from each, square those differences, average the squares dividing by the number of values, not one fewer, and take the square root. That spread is 0.265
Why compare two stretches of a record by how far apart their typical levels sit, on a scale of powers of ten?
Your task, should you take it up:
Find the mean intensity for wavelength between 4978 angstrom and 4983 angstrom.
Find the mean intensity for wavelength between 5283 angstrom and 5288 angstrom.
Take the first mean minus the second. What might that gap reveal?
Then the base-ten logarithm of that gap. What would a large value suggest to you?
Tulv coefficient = 0.3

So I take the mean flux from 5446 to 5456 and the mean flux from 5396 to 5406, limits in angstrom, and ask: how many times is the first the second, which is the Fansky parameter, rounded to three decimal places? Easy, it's 0.961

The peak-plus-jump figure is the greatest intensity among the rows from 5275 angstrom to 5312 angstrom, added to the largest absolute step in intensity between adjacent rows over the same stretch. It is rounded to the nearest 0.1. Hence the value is 12.1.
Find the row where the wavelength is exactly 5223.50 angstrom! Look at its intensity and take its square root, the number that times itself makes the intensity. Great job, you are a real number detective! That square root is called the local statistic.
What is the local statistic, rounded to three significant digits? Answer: 3.41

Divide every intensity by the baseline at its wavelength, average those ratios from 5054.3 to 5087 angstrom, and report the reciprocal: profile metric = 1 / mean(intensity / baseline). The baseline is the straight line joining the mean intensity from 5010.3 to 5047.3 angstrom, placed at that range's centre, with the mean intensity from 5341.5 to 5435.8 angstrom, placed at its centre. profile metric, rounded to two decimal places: 1.05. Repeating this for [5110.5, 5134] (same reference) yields 1.11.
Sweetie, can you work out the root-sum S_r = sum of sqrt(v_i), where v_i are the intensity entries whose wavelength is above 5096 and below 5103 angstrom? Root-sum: 10.44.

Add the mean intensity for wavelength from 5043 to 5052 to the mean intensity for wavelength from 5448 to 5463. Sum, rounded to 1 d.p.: 24.8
